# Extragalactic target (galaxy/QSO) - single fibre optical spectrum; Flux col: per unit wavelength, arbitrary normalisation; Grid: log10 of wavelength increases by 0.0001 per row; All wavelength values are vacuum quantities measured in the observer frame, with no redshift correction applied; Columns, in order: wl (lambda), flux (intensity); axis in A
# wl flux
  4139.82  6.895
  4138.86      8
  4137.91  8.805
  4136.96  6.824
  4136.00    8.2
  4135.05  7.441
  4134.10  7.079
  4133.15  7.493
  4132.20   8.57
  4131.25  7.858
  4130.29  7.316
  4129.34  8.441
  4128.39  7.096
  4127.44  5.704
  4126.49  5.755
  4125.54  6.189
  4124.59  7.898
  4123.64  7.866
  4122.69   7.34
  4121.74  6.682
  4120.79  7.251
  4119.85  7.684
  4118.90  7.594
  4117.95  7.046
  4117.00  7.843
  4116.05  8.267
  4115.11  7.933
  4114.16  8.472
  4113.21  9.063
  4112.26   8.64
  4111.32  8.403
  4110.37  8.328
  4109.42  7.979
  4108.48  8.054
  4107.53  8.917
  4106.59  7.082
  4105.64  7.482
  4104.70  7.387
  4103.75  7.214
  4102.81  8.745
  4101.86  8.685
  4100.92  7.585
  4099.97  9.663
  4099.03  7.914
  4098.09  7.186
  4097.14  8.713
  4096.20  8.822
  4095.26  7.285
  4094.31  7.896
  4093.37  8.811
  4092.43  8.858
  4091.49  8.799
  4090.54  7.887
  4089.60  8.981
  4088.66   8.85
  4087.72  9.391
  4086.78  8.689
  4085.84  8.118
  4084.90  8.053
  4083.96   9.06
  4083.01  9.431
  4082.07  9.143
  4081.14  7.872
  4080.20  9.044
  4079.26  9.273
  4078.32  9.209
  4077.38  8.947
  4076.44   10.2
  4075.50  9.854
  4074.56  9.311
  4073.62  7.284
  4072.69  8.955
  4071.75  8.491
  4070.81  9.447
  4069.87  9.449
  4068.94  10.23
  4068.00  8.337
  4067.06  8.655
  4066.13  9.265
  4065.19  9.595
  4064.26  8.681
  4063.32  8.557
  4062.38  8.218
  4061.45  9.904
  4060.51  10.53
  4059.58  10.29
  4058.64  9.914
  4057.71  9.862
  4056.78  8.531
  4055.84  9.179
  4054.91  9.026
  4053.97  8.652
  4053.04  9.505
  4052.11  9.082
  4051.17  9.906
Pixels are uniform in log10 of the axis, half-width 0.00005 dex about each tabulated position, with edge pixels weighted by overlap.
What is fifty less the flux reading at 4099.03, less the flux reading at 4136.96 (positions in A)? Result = 35.3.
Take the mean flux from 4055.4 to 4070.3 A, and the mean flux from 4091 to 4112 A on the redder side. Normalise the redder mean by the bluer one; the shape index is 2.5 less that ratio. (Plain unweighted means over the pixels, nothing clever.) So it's 1.62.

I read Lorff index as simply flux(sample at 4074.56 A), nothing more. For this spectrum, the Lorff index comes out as 9.311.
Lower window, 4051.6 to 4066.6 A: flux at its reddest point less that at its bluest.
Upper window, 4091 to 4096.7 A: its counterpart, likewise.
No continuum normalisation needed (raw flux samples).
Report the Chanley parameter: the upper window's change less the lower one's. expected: -0.2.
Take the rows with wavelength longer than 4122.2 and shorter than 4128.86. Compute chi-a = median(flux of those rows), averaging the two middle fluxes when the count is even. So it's 7.1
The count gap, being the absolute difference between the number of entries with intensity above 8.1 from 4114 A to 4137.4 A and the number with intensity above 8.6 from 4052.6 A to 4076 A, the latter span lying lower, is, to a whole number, 14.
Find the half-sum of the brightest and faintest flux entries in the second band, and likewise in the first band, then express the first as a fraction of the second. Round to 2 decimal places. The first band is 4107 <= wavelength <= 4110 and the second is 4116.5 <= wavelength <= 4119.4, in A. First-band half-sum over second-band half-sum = 1.13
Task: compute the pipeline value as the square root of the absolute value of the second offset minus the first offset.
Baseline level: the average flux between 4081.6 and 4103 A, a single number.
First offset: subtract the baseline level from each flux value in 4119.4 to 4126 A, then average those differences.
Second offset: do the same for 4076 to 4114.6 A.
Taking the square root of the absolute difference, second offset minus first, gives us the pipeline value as 1.10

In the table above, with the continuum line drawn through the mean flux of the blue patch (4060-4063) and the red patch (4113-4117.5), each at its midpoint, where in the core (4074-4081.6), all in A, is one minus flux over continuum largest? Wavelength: 4081.14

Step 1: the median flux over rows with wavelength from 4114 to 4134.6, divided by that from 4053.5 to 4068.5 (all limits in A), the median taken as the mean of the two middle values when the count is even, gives 0.83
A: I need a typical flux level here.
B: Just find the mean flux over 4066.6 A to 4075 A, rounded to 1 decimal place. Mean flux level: 8.9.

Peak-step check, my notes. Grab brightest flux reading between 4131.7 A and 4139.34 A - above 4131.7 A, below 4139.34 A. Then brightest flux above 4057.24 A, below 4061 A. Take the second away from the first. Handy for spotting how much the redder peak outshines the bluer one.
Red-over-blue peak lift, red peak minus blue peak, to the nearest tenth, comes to -1.7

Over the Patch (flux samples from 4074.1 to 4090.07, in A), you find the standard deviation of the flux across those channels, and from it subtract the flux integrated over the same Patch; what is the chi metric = -144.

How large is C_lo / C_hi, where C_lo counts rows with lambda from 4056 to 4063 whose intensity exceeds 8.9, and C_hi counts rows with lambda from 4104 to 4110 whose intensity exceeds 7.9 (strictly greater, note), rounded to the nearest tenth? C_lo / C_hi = 1.7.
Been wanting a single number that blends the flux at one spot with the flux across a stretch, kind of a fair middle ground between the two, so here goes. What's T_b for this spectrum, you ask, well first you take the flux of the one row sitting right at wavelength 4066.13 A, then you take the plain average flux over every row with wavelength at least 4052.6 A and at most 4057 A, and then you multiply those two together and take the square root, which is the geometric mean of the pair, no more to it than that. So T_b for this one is 9.1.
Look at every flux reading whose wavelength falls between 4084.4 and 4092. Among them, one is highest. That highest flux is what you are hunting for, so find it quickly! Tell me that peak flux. 9.391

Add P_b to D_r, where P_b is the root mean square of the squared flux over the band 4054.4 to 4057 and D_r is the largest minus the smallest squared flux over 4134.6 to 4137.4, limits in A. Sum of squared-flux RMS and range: 100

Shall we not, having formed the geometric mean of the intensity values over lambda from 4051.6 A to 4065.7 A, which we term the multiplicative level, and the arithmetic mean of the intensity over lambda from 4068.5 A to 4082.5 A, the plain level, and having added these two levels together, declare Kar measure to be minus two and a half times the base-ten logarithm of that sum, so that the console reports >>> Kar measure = -3.16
